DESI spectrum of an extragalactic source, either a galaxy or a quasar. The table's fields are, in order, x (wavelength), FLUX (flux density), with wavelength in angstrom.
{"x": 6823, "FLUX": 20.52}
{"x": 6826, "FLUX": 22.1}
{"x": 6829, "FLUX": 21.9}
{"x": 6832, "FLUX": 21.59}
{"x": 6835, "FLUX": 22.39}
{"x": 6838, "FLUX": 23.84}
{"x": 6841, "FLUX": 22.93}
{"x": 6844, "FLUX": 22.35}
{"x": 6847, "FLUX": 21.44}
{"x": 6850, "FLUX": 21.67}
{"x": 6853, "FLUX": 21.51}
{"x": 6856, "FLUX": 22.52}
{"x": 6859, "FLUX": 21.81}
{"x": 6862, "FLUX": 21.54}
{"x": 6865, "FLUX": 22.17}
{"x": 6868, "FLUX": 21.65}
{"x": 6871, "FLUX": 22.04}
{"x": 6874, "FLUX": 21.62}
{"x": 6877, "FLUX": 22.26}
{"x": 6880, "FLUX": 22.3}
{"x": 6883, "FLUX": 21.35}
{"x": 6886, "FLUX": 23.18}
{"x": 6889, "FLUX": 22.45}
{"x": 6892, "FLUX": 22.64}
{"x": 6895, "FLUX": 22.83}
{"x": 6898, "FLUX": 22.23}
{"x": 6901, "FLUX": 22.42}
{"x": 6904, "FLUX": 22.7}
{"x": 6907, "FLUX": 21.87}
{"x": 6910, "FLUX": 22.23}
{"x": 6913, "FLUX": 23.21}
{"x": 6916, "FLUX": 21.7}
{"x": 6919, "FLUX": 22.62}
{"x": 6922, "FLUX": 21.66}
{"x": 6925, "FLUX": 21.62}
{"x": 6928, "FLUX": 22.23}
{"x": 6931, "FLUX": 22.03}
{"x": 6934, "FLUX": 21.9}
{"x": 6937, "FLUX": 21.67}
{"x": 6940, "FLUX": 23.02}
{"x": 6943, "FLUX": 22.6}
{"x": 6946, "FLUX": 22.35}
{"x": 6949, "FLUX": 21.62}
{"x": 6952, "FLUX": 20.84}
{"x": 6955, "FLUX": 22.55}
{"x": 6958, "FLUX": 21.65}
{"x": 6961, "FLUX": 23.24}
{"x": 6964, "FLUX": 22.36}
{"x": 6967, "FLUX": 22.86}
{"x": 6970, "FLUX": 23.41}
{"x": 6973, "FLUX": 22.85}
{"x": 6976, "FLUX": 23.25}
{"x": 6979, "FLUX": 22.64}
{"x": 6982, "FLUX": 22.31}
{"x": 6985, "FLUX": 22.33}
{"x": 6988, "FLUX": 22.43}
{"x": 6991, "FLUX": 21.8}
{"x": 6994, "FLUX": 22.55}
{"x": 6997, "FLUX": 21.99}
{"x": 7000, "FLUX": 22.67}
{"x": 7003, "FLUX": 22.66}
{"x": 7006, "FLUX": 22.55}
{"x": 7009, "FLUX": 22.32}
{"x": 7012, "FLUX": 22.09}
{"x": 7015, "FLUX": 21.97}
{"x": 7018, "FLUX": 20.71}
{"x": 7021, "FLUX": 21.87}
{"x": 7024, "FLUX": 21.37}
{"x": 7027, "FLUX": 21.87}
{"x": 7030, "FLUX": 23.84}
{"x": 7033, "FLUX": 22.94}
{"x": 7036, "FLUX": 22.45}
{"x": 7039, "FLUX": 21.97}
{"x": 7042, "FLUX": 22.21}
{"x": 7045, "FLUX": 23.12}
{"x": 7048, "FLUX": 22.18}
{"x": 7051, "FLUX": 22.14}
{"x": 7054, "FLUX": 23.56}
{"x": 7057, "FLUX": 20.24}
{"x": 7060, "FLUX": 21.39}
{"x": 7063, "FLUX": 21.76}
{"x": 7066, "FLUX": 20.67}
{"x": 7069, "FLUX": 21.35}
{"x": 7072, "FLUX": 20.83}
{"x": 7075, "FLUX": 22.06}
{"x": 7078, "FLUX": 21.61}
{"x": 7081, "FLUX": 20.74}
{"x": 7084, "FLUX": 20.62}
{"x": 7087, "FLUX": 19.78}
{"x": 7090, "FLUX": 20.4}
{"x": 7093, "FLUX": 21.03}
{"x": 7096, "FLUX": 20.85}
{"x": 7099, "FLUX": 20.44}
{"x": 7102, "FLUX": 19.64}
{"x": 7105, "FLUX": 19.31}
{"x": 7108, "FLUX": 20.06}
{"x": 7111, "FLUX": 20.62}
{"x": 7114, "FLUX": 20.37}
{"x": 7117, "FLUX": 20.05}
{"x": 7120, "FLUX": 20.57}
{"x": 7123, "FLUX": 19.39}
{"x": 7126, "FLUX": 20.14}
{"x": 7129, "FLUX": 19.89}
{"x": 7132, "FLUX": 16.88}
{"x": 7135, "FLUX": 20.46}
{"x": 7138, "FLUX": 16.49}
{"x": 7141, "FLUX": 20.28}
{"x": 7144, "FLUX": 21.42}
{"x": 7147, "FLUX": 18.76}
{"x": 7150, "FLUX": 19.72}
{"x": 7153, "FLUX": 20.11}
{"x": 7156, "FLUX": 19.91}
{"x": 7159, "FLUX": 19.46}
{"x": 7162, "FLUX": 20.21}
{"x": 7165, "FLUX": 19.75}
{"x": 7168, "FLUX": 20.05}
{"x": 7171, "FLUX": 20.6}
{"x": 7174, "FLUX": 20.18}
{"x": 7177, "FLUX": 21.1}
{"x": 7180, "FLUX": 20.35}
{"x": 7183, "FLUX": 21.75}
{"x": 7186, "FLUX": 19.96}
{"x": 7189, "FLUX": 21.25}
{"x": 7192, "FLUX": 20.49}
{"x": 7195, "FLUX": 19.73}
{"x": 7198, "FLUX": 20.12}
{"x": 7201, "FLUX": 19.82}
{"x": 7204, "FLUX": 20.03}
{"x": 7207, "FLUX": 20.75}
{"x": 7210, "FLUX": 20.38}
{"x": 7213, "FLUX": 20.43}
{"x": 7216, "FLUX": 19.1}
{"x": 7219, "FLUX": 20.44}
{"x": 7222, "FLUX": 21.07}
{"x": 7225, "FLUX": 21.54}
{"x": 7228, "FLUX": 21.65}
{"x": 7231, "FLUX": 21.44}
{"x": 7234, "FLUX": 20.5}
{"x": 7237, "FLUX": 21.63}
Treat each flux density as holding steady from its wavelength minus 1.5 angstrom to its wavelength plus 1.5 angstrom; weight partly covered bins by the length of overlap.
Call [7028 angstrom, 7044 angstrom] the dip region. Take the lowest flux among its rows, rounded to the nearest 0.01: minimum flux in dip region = 21.97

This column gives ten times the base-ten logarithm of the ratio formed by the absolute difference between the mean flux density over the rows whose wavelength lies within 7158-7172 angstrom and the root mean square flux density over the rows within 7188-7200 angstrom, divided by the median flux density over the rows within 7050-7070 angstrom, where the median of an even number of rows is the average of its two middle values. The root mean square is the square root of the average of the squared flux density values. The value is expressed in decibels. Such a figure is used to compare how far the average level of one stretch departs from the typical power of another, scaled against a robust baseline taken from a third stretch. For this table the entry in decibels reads -17.4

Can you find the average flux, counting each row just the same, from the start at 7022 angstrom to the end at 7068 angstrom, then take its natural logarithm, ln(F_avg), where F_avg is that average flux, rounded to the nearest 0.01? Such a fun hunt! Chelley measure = 3.10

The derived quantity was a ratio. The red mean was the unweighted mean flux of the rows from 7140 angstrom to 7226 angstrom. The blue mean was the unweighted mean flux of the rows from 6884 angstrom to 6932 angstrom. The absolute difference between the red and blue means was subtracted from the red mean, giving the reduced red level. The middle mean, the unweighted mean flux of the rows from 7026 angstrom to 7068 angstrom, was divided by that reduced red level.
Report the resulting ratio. 1.21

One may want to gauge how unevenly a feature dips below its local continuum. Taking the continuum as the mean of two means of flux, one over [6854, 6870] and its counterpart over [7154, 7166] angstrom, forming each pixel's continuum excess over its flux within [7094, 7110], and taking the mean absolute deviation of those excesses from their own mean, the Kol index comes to 0.47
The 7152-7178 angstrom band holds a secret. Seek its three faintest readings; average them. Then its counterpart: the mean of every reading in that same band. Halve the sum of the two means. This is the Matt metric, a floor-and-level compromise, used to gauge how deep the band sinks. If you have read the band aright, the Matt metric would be 19.9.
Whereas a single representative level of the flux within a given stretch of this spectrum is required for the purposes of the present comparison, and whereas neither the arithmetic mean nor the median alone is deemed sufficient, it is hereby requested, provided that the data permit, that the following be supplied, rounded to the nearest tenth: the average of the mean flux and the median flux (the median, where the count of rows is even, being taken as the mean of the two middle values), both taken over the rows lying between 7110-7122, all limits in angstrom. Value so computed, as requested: 20.4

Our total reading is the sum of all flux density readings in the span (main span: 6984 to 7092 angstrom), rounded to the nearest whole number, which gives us 787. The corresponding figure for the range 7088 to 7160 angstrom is 476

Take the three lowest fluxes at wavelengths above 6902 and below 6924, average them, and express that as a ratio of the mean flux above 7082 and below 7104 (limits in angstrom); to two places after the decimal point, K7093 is 1.07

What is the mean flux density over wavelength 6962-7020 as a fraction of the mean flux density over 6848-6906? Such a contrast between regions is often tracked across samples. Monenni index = 1.012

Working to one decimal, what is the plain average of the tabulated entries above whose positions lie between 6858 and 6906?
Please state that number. 22.2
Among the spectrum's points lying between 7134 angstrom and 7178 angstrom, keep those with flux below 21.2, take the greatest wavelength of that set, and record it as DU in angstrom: 7177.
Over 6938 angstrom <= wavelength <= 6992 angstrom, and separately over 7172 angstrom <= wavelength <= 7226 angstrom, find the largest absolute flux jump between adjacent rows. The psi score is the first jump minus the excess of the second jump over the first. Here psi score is 1.6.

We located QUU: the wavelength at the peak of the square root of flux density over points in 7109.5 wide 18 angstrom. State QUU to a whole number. 7111 angstrom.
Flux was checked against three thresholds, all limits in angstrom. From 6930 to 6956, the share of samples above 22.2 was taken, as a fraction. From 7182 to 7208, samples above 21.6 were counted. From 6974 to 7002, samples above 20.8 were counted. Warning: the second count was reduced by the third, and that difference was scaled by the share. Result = -4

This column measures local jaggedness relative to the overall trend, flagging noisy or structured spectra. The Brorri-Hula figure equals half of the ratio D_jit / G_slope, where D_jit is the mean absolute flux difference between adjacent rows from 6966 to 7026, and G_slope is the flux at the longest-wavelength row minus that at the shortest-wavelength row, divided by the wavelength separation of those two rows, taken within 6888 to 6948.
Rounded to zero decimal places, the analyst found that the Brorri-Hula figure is -132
